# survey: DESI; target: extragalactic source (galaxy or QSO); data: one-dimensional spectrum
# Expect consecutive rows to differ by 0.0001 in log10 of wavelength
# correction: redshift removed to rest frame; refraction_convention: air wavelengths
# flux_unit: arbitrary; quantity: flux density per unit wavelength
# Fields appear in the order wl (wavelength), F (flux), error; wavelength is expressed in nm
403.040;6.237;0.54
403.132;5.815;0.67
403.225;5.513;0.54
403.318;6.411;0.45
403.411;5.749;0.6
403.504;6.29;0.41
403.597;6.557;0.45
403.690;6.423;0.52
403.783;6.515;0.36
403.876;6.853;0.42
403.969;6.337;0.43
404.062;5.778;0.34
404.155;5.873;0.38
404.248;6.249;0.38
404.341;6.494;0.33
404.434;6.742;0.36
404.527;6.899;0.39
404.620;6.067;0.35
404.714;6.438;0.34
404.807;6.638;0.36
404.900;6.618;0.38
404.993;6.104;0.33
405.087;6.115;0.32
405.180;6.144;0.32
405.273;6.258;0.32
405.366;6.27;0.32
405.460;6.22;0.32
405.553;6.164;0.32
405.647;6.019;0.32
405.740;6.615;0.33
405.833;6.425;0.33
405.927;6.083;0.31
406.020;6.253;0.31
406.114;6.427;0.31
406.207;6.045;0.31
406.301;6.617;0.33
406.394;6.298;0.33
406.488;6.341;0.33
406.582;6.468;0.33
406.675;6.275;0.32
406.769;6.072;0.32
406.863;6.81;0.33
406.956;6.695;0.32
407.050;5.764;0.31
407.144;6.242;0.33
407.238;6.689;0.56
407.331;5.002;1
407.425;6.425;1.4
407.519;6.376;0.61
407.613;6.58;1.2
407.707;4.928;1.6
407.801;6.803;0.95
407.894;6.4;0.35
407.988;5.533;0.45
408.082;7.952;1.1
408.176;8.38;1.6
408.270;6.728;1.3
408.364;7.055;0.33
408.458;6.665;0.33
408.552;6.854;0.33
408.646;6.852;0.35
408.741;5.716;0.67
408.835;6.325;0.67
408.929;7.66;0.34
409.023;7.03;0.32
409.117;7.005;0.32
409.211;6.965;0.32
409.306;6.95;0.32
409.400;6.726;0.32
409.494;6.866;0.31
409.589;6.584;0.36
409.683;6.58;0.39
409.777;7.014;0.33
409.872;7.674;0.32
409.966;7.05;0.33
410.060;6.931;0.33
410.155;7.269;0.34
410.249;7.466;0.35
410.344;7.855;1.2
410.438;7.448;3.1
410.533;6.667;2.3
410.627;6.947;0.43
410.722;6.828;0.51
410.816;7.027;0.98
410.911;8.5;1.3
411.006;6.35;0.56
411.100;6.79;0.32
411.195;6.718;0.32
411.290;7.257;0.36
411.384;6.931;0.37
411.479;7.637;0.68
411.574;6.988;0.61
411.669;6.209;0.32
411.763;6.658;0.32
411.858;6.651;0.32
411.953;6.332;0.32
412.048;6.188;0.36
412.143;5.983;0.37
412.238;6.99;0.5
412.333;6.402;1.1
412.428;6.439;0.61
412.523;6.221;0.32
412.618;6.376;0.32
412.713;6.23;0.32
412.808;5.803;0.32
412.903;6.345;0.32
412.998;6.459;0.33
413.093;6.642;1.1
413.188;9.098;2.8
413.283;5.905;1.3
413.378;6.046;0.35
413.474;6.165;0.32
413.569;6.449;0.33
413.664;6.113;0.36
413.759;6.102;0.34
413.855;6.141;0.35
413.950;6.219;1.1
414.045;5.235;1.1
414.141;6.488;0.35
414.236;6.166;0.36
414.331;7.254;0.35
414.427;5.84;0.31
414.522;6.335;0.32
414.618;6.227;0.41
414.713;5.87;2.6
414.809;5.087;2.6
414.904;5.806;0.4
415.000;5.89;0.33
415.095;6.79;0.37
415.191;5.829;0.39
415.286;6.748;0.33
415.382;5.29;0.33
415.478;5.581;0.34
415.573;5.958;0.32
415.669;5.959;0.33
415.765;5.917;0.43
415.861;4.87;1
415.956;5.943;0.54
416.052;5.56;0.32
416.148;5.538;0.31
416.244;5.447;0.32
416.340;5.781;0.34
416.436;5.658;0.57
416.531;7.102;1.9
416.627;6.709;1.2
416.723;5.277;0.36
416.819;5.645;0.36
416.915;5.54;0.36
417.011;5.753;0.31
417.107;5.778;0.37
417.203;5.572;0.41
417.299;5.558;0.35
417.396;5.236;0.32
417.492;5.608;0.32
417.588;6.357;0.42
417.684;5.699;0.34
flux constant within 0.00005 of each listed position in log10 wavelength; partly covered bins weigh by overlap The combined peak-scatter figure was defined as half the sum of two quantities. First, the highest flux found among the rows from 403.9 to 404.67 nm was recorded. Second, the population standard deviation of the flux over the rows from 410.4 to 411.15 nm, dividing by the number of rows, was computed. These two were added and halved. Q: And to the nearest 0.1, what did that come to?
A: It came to 3.8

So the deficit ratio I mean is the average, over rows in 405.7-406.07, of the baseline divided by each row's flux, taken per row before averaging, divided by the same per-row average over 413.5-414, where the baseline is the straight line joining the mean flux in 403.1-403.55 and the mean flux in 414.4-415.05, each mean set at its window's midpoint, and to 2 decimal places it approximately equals 0.99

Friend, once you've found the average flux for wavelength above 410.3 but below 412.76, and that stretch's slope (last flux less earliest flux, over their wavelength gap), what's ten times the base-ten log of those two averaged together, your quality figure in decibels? 4.85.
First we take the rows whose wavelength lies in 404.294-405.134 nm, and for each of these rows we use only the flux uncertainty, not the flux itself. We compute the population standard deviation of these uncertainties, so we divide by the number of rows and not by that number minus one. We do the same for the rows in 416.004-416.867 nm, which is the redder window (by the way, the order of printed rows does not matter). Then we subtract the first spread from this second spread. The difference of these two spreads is 0.50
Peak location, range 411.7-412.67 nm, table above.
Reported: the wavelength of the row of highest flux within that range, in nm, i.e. 412.238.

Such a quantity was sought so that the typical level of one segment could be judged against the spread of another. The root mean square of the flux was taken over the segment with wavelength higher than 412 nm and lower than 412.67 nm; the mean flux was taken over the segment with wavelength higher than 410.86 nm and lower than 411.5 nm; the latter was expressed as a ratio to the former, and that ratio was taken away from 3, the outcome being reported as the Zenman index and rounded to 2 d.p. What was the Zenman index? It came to 1.88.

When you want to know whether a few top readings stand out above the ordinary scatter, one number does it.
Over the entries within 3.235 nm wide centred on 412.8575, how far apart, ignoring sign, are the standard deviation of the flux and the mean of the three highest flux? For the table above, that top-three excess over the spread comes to 7.3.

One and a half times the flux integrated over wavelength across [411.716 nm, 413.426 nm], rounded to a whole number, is 17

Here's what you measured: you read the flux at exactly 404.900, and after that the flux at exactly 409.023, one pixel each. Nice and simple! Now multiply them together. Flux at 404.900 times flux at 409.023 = 47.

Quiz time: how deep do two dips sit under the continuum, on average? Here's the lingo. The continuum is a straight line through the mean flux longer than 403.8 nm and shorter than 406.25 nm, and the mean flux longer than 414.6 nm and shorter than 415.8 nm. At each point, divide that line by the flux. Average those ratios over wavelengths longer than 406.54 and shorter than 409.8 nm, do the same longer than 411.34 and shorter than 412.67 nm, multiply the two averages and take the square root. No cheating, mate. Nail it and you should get 0.936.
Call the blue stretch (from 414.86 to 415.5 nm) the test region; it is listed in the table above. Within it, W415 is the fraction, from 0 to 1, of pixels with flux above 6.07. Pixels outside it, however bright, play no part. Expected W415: 0.29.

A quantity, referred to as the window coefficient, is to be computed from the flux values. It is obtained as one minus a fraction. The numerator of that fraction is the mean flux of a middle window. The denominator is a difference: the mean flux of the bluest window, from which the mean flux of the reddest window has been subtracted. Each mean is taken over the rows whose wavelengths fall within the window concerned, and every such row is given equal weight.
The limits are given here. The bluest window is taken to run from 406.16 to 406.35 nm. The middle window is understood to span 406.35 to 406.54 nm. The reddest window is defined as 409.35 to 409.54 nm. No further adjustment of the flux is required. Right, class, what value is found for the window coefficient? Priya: 15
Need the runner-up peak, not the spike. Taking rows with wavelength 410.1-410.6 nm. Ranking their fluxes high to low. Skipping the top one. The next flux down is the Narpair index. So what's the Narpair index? 7.466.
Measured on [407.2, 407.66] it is 6.58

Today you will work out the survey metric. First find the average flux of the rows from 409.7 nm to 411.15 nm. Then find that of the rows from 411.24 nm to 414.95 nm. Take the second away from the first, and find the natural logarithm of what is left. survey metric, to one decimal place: -0.2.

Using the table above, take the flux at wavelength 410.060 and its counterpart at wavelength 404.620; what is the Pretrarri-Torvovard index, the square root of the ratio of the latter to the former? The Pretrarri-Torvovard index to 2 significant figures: 0.94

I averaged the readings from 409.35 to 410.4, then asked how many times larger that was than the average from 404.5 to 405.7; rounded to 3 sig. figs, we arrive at 1.13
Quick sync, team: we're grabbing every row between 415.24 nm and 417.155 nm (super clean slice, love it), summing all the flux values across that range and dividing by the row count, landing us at 5.8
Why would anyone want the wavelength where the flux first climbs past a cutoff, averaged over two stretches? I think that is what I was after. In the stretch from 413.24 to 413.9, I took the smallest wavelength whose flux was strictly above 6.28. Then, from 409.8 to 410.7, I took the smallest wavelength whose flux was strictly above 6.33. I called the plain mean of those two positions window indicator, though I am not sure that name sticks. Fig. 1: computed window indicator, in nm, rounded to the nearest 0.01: 411.72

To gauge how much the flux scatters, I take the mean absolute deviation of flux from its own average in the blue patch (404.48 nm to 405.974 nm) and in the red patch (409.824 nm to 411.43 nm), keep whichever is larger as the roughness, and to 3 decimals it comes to 0.395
